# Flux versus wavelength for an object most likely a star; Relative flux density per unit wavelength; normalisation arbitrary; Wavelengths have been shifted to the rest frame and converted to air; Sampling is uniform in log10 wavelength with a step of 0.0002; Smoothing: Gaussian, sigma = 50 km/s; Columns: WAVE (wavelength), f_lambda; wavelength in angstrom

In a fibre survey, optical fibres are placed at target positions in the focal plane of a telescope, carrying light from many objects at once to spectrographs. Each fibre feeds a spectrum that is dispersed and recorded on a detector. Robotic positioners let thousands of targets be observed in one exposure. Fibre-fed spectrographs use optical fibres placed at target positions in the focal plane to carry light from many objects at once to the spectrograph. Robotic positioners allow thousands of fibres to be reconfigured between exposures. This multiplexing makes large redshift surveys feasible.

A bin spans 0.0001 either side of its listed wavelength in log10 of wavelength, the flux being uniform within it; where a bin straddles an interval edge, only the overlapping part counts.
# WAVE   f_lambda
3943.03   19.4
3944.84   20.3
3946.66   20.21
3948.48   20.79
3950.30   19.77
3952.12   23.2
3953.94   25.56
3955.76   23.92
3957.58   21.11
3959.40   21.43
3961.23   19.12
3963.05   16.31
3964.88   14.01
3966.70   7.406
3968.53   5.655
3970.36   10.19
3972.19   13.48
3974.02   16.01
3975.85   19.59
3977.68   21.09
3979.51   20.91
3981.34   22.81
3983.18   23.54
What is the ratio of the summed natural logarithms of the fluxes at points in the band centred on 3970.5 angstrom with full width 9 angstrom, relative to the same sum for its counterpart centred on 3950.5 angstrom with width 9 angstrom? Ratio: 0.74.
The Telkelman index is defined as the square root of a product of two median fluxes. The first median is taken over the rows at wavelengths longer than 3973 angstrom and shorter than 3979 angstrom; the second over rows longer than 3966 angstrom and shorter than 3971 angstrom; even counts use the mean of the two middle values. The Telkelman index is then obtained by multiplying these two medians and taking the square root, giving 12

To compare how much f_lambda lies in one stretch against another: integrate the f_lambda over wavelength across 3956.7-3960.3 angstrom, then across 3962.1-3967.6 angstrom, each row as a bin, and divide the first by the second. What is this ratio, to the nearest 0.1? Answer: 1.1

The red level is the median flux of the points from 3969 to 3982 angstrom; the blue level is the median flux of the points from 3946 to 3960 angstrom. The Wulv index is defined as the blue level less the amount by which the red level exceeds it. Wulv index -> 23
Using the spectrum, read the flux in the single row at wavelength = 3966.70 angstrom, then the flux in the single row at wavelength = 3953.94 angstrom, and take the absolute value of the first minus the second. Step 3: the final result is 18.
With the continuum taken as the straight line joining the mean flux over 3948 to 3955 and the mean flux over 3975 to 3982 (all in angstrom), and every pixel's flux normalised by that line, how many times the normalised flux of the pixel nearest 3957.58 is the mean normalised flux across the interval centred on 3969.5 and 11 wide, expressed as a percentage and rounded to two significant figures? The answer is 54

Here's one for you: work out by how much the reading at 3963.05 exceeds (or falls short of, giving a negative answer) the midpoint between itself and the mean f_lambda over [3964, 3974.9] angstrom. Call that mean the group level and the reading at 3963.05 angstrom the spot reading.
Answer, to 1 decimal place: 2.6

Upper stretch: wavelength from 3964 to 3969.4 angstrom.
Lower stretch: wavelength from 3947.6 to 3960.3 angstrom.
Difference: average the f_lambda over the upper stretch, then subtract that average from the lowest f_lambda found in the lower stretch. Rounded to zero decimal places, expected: 11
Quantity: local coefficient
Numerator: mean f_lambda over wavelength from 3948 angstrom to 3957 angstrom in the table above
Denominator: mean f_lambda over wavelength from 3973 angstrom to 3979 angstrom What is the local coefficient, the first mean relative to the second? 1.20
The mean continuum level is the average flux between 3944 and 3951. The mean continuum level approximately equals 20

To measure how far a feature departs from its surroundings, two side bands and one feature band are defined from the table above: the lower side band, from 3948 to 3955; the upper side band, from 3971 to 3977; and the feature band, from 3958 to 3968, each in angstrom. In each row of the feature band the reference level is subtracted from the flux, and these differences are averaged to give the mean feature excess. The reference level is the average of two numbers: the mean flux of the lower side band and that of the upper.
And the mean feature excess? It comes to -4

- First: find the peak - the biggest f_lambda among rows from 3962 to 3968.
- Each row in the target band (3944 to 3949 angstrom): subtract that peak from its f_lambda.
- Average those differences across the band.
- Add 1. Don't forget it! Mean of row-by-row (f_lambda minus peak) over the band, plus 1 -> 5.1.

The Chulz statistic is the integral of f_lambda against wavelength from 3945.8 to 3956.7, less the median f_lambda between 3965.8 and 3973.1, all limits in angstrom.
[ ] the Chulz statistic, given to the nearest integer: 234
